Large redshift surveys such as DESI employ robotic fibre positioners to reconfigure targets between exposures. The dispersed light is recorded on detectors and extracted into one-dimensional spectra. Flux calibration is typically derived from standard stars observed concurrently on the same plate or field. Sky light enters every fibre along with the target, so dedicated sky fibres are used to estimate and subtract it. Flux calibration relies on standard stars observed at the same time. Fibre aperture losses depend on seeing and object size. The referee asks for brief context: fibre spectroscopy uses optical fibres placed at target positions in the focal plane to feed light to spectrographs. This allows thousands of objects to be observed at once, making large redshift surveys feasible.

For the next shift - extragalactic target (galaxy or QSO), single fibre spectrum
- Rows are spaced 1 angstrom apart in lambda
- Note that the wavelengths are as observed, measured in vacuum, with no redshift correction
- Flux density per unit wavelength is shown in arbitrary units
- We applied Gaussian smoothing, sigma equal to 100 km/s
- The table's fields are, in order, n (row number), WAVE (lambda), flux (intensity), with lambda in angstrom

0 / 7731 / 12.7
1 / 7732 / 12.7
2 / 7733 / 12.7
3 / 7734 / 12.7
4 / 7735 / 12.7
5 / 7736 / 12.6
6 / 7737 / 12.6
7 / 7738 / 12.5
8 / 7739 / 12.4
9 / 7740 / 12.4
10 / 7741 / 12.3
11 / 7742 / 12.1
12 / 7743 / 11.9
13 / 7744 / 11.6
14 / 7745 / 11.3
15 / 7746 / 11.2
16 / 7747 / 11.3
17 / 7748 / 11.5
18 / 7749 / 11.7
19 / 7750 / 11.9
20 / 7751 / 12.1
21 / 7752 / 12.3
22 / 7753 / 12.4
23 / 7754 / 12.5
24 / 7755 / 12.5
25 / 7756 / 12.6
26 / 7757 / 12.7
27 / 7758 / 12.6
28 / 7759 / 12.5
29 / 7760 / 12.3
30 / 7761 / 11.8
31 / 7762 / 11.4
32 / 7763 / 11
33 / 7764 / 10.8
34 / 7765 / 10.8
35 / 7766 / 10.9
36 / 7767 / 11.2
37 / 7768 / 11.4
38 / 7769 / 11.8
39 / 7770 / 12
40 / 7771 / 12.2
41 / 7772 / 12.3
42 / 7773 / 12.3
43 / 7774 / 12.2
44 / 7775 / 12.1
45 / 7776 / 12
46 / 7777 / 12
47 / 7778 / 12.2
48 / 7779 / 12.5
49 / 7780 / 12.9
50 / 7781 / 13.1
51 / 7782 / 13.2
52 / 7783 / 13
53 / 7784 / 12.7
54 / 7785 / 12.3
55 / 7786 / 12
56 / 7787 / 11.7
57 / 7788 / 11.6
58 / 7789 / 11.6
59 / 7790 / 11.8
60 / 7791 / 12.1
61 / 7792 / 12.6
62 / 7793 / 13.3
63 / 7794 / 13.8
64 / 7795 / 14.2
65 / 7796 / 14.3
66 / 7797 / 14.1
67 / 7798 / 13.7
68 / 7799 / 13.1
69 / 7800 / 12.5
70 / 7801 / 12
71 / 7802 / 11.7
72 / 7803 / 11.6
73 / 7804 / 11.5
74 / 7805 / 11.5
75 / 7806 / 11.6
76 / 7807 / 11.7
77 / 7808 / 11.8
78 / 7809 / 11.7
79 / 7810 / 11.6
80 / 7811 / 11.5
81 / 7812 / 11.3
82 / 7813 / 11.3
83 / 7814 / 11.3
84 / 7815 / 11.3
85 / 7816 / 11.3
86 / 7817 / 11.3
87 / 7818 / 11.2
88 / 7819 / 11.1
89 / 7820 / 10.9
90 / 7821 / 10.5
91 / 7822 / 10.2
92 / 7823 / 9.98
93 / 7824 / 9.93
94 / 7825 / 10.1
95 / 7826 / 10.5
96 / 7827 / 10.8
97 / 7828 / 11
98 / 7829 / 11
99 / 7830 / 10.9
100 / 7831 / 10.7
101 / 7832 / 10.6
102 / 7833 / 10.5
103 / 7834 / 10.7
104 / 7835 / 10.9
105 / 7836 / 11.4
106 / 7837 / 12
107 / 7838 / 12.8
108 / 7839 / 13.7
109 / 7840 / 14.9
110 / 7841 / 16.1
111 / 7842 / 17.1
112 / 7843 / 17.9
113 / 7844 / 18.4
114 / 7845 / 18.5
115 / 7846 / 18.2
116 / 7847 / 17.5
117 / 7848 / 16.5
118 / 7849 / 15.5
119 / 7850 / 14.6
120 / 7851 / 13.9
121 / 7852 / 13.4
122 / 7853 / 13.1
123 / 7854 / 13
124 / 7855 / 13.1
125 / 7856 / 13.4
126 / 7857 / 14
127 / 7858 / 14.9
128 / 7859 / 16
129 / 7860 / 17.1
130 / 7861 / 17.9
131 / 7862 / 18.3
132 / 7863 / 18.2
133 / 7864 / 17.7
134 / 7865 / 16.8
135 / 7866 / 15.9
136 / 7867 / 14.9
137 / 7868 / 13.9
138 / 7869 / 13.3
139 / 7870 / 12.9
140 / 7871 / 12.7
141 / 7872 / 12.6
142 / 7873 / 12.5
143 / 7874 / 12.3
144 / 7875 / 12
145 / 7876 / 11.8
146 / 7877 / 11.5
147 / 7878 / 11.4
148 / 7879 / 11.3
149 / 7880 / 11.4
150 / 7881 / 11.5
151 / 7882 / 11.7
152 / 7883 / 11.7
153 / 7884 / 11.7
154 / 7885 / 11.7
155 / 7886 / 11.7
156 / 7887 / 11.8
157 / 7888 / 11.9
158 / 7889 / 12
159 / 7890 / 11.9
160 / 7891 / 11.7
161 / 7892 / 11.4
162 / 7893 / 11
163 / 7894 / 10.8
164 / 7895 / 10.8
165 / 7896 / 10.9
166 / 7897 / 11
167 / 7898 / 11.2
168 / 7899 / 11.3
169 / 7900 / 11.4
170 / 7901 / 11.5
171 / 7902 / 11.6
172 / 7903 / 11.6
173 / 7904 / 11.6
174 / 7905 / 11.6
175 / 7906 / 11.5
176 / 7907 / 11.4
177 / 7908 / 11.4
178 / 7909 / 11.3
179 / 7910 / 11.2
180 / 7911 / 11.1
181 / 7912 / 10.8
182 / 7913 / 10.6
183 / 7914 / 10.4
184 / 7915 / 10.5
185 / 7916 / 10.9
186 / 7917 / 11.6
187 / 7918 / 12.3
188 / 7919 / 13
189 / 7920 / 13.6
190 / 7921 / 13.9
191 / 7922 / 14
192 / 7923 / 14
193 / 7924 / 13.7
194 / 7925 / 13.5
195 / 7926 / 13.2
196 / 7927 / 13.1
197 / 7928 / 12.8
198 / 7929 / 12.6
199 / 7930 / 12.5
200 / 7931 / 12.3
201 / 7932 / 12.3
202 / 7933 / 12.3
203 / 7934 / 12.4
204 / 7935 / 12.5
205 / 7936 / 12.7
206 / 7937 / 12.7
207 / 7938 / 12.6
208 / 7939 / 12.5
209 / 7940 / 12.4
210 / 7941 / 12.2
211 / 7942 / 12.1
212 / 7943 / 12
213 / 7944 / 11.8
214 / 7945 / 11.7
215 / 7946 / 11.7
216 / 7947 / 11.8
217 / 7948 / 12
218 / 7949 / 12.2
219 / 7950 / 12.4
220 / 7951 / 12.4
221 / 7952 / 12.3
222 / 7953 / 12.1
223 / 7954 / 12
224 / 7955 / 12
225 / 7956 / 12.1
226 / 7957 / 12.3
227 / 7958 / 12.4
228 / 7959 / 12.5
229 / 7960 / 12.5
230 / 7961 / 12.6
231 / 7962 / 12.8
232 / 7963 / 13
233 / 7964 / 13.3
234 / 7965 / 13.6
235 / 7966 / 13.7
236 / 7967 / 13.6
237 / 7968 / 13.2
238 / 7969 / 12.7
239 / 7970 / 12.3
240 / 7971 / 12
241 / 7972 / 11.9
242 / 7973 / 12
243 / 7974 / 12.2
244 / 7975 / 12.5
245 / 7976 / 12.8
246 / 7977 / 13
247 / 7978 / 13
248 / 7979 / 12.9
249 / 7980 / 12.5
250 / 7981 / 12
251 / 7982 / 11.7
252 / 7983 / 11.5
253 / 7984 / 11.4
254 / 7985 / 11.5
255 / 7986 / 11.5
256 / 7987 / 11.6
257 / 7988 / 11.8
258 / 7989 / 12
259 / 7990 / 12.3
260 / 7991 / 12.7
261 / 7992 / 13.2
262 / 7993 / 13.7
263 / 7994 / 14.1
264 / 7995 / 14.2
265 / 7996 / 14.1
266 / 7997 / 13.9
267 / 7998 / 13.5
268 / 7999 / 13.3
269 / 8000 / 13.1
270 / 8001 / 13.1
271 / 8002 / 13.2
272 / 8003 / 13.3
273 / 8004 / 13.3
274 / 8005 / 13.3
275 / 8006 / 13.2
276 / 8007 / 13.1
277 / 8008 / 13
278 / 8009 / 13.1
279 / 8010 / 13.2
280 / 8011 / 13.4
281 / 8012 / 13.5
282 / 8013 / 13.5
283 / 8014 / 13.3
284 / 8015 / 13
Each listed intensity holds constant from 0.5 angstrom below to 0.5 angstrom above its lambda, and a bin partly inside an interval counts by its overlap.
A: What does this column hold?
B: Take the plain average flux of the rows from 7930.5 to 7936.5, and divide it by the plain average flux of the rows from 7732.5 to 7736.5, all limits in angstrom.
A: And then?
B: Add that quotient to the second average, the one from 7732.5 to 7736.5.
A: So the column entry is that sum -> 13.7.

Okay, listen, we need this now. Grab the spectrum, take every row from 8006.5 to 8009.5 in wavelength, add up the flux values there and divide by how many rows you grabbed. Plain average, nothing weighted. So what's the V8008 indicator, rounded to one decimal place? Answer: 13.1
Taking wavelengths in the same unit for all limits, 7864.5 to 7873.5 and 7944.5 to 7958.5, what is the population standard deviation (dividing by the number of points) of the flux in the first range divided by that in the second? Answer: 6.2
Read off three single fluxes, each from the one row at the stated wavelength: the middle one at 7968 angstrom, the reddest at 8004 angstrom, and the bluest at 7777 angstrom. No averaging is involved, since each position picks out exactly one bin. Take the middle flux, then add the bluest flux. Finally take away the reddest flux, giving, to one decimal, 11.9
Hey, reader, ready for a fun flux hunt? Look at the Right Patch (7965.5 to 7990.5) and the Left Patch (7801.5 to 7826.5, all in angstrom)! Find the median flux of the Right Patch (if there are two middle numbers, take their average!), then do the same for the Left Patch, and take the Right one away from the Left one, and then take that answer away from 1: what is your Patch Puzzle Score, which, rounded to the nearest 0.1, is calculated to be 1.9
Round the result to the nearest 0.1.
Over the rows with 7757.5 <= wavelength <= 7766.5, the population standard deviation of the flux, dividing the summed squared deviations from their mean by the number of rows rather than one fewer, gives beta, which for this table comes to 0.7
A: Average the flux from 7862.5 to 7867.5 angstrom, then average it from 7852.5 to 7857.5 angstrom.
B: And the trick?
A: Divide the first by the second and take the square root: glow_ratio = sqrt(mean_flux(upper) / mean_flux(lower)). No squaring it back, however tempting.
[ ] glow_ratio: 1.12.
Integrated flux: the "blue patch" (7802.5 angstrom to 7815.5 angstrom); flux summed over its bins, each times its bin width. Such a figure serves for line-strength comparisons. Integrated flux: 150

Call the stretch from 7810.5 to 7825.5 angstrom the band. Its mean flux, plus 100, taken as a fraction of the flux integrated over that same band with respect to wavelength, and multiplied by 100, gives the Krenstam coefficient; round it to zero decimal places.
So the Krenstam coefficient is 68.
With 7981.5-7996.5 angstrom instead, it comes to 60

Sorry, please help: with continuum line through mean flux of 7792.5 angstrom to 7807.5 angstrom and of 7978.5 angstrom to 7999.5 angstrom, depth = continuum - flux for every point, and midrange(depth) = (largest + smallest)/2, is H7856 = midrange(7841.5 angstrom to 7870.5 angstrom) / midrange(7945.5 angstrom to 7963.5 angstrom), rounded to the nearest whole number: -10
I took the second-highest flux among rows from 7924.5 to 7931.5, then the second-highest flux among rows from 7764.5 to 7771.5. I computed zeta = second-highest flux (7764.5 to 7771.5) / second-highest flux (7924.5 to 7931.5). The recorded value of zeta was 0.91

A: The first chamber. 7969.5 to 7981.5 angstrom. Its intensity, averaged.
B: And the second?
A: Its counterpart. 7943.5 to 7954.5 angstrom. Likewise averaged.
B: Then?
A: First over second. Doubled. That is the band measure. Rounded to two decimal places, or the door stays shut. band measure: 2.06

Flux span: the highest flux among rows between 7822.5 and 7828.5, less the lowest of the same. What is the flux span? 1.1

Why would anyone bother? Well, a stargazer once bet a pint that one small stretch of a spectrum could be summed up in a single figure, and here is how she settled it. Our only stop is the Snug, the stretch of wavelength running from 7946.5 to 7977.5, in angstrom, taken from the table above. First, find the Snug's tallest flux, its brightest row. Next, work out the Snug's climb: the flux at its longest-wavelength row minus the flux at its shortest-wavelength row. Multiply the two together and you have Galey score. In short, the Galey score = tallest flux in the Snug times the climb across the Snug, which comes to 16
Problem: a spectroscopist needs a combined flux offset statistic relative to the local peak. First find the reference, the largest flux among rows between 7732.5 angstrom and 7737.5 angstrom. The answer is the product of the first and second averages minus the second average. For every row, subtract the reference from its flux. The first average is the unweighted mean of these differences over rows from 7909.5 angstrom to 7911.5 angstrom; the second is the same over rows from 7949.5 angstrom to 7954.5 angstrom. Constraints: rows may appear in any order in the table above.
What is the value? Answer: 1.2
